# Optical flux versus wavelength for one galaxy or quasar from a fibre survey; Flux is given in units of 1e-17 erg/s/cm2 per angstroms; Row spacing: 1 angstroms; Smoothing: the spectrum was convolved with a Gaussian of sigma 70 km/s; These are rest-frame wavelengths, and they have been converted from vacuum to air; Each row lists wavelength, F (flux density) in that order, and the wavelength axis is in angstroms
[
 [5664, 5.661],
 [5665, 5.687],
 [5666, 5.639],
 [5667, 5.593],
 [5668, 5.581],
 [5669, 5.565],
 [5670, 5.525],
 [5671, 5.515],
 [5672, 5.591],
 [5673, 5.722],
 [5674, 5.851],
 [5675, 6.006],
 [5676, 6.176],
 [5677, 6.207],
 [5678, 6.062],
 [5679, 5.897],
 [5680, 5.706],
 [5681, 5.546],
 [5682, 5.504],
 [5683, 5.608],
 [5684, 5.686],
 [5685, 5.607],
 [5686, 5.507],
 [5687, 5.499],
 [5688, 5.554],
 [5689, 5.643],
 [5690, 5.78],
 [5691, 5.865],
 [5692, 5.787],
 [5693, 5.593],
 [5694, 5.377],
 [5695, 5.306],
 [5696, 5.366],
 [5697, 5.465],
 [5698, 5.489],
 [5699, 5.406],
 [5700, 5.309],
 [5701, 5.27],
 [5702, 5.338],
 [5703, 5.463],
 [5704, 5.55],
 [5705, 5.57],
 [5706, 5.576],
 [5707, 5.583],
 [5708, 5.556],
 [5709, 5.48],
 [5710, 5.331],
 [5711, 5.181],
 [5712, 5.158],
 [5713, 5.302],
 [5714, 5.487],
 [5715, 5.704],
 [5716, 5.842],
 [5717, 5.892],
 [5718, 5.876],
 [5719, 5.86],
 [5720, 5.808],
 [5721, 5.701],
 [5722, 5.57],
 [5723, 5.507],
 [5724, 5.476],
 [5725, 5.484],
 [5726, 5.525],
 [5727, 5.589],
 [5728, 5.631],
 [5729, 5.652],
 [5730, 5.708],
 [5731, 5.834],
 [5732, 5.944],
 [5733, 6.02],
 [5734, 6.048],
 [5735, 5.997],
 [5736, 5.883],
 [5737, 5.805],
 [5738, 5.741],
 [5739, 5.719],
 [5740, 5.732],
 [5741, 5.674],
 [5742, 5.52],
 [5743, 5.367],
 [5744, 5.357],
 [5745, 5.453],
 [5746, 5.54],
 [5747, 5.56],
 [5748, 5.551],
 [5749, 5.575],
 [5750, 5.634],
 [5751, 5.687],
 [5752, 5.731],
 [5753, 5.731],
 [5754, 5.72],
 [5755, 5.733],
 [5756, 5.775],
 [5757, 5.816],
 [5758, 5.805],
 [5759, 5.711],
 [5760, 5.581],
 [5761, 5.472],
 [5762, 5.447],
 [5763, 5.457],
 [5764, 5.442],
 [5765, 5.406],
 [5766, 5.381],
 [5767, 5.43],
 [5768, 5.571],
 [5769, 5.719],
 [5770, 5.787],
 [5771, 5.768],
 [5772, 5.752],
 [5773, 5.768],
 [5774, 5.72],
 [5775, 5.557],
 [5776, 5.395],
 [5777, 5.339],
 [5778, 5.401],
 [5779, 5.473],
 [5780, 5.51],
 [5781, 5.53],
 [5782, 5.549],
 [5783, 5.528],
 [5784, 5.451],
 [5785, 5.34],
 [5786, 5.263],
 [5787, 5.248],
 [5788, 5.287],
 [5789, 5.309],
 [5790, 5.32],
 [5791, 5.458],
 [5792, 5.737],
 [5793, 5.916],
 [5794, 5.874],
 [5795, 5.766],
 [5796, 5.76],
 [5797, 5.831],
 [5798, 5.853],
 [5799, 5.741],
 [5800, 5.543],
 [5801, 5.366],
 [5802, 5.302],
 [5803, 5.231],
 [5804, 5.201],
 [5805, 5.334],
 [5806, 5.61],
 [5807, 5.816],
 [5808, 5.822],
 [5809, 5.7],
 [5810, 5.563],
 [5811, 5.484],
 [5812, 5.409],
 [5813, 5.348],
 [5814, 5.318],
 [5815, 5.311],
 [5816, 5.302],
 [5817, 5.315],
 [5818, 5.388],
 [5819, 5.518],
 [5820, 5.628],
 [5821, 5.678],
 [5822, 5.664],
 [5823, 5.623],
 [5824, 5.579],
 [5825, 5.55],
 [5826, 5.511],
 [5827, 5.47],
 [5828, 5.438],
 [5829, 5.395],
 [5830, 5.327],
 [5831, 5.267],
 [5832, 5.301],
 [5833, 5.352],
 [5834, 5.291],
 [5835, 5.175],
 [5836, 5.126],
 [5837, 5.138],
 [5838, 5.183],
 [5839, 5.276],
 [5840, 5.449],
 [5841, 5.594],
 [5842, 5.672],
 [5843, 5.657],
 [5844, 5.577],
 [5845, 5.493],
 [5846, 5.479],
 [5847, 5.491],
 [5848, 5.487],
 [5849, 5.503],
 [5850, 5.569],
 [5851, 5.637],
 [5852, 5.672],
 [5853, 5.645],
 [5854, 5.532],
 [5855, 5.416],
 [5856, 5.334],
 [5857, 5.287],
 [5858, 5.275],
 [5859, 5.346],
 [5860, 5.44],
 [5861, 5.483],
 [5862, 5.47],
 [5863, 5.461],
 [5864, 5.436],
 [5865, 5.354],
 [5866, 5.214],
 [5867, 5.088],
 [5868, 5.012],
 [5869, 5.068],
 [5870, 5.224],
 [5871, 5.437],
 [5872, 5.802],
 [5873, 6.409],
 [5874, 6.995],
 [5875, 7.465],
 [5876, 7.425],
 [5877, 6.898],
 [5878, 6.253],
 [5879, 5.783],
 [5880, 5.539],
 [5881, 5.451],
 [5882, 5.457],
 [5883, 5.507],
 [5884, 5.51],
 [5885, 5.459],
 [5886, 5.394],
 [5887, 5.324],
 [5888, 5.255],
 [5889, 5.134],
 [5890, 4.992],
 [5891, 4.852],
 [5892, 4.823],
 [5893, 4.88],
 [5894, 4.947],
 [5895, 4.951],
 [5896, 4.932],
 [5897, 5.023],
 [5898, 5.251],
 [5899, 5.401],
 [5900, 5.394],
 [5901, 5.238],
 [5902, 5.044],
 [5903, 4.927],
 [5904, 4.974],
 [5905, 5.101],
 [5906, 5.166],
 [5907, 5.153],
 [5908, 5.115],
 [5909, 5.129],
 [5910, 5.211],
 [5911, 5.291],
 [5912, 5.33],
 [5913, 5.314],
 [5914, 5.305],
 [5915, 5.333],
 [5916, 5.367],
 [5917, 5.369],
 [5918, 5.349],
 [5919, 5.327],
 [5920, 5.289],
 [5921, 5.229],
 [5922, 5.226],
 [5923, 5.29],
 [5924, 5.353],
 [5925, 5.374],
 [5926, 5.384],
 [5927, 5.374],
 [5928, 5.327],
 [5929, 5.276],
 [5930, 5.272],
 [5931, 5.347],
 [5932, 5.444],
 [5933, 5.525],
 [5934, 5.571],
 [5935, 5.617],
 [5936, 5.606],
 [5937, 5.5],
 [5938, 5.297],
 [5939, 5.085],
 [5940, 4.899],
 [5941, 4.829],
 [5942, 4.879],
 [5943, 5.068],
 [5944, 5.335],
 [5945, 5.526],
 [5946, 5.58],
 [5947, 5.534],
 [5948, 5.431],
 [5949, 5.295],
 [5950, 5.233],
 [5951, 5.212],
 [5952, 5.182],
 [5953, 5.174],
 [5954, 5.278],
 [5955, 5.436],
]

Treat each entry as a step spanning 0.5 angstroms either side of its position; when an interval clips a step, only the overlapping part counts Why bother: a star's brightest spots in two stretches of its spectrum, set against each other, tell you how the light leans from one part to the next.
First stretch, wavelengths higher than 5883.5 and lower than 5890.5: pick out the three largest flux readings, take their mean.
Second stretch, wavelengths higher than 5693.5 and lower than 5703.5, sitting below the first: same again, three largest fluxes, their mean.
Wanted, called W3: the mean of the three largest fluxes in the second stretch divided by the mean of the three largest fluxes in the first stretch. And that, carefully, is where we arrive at 1.00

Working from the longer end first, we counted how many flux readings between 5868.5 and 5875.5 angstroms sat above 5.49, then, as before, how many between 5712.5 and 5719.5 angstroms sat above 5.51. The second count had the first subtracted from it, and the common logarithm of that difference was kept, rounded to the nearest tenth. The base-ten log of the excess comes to 0.0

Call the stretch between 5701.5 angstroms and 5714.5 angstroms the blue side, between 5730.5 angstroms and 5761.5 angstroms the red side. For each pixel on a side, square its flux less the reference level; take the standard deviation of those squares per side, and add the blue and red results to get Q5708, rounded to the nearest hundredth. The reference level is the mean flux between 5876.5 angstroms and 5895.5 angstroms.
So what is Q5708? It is 0.13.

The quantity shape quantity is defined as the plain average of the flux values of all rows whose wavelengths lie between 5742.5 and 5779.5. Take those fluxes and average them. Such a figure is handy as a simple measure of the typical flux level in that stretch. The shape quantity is 5.58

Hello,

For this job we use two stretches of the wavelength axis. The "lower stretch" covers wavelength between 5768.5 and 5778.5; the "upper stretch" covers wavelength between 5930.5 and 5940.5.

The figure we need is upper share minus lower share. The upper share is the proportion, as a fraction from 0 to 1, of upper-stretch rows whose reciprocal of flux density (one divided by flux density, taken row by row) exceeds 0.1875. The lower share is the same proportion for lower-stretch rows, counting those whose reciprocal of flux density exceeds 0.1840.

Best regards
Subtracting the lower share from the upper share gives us 0.00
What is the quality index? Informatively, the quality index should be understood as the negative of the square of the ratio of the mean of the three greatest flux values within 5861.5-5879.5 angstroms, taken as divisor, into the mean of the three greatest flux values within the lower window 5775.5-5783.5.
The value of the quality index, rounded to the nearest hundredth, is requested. -0.58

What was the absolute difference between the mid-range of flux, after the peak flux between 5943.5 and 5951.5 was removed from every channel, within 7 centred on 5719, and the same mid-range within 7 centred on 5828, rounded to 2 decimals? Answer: 0.32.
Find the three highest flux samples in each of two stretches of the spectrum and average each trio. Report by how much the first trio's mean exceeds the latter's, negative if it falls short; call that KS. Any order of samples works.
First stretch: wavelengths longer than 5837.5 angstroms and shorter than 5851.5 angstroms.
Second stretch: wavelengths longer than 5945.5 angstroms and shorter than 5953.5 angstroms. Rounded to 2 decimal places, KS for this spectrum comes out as 0.14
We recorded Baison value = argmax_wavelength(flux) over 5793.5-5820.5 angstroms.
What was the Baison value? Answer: 5794 angstroms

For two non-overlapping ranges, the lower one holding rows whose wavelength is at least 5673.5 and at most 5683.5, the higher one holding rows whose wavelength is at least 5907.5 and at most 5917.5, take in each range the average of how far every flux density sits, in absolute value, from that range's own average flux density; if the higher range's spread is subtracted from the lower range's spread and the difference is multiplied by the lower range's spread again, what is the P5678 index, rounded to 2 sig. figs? 0.030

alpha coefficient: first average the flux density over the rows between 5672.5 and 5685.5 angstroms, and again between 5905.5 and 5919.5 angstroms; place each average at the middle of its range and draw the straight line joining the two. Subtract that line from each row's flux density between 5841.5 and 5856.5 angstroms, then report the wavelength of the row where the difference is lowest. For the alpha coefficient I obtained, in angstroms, 5856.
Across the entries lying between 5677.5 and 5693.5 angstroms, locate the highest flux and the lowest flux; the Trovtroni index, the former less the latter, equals 0.563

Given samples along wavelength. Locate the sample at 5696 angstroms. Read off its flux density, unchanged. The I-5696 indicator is 5.366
